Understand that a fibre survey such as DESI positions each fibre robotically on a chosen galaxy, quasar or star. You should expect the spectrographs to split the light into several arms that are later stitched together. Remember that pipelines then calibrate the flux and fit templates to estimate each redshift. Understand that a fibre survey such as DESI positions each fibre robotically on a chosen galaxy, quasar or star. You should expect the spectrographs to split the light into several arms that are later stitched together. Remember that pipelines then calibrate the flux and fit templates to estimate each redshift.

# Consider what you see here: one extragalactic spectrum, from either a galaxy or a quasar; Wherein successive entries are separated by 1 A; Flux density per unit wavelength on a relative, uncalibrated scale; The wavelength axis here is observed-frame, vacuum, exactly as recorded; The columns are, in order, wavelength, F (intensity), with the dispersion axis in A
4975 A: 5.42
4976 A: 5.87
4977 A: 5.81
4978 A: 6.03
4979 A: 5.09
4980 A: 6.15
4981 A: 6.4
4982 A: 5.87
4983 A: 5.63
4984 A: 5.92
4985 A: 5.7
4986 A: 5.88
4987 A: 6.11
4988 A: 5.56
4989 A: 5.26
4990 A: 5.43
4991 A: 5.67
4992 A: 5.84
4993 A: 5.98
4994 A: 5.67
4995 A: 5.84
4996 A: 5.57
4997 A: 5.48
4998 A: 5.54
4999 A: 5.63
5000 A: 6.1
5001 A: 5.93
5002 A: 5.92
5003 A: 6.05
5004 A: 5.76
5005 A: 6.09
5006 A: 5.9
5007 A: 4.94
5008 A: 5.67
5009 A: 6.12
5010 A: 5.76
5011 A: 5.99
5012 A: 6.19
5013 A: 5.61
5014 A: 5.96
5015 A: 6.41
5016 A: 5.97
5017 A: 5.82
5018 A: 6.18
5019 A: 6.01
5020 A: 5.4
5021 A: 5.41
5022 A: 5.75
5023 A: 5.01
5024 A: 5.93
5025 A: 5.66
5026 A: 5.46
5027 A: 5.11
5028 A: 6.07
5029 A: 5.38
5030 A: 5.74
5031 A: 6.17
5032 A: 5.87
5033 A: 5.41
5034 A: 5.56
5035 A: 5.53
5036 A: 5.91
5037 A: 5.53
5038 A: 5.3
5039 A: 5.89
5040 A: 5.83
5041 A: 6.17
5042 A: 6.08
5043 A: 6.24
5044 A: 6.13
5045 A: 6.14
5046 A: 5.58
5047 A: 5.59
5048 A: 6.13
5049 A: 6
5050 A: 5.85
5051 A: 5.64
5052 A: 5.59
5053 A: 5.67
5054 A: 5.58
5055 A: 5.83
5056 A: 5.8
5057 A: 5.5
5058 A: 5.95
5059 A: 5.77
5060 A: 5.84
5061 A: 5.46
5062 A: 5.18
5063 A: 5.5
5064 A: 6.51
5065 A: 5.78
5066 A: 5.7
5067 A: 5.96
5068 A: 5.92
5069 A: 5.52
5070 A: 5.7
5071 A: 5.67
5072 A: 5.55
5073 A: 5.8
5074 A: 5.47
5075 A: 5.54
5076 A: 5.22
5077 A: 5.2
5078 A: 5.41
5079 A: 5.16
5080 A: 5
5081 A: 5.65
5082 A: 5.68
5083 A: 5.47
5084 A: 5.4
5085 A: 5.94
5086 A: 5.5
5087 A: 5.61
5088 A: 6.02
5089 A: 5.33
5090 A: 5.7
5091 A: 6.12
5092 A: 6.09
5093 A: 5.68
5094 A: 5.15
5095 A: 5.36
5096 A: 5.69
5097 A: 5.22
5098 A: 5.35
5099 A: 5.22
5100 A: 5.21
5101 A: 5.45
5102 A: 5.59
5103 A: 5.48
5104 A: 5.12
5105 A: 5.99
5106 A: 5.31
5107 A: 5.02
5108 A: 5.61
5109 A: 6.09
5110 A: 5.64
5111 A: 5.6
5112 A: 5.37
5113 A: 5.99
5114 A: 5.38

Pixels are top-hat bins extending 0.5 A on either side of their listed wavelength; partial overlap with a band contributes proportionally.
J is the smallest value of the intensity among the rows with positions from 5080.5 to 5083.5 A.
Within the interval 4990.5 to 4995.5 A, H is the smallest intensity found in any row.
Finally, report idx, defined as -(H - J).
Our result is -0.20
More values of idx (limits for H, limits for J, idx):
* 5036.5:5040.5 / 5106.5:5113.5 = -0.28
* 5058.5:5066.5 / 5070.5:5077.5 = 0.02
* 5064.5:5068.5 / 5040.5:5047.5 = -0.12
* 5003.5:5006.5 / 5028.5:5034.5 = -0.38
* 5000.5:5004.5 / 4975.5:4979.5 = -0.67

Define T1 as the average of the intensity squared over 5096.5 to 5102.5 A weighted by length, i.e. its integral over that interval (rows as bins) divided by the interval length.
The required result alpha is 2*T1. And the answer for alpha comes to 57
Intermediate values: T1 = 28.5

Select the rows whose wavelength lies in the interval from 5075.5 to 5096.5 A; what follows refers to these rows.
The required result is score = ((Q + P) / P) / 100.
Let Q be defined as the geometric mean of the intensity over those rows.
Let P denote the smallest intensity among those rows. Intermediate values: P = 5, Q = 5.53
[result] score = 0.0211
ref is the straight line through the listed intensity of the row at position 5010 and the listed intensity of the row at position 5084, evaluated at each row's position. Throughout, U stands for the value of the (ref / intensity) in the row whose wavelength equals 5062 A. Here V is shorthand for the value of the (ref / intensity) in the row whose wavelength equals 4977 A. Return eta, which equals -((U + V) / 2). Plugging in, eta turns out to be -1.04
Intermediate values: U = 1.06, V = 1.02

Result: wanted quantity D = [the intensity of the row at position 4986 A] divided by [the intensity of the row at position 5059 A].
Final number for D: 1.02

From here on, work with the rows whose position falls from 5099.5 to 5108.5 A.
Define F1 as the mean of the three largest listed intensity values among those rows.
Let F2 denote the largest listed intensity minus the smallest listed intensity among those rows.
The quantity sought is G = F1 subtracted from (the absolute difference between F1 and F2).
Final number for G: -1.0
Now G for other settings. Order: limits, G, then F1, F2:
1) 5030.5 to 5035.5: -0.8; 5.9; 0.76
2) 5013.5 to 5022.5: -1.0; 6.2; 1.01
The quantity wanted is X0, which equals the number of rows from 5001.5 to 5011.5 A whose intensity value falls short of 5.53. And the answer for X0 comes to 1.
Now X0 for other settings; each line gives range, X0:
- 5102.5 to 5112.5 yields 5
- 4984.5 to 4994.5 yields 2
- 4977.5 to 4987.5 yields 1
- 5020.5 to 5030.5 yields 5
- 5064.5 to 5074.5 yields 2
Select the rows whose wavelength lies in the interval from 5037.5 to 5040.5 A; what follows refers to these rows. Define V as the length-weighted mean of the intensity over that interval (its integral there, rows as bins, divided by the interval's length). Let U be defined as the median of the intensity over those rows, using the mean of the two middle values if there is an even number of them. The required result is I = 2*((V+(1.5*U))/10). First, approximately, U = 5.83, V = 5.67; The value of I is 2.88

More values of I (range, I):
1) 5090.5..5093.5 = 3.02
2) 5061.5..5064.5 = 2.80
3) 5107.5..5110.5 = 2.85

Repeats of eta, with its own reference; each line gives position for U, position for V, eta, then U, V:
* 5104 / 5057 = -1.02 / 1.04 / 1.01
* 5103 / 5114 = -0.97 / 0.97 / 0.98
